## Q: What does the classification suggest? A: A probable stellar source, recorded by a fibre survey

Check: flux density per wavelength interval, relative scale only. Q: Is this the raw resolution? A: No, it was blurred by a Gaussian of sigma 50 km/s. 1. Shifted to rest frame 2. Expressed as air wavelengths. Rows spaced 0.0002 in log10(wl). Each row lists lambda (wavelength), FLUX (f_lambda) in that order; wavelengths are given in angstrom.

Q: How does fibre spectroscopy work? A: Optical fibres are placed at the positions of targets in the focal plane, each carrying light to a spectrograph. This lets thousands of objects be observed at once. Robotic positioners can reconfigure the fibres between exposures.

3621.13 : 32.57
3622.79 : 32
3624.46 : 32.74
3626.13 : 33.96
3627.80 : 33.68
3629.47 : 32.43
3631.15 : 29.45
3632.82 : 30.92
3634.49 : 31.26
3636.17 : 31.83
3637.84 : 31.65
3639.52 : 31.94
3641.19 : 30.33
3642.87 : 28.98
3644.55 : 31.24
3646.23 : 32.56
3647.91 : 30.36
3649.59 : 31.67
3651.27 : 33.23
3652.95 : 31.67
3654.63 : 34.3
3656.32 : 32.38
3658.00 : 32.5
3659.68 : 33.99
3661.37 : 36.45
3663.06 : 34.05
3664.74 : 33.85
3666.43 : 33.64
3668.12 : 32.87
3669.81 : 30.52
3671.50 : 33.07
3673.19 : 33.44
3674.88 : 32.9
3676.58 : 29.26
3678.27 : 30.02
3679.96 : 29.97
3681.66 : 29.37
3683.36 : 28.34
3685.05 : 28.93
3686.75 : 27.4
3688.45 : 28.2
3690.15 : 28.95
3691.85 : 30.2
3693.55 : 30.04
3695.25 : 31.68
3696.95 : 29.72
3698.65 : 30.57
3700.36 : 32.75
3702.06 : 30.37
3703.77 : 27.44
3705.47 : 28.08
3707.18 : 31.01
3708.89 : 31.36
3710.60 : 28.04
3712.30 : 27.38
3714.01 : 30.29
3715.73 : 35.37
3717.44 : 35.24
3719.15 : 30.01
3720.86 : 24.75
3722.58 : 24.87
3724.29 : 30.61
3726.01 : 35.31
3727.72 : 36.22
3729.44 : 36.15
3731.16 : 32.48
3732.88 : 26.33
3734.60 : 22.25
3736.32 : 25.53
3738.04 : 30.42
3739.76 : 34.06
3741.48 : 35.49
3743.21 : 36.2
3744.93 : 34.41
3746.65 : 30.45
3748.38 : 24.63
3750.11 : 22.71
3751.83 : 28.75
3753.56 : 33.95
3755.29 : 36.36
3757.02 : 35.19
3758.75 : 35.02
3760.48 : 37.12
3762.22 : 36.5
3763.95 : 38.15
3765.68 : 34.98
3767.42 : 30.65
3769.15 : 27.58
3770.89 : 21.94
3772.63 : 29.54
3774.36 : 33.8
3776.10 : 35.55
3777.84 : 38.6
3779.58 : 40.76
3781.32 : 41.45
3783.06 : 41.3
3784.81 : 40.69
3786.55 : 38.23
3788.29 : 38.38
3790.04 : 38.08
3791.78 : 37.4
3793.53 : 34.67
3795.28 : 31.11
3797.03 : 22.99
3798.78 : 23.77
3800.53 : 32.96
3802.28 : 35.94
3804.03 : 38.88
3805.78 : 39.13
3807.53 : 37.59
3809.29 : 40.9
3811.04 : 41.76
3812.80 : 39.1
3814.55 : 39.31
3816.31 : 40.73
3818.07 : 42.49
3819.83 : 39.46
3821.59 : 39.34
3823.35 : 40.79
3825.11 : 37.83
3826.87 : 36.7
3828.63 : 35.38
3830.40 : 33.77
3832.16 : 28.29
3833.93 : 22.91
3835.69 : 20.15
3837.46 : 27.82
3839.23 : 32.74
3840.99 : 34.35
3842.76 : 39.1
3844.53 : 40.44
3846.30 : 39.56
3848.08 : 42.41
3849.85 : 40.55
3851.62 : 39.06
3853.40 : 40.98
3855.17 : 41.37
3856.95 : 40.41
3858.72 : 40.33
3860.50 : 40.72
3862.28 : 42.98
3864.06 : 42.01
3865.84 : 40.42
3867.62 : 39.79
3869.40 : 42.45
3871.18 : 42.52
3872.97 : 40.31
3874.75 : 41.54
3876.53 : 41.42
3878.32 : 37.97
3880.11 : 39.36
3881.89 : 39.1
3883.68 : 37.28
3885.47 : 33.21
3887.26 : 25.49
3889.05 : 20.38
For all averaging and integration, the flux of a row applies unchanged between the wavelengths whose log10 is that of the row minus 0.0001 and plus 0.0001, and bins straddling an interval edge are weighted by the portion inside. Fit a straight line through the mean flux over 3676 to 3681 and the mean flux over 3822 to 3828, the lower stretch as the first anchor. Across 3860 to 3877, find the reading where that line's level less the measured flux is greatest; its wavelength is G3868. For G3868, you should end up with 3867.62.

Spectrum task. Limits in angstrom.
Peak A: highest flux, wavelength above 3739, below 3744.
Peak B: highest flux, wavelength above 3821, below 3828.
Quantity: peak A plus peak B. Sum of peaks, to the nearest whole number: 77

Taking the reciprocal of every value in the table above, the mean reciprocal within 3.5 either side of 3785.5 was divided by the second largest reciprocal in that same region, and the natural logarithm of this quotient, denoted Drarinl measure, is -0.03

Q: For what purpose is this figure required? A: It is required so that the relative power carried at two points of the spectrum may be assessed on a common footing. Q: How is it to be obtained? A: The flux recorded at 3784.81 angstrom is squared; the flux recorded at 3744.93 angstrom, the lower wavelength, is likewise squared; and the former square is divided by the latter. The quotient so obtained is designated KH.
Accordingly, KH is 1.40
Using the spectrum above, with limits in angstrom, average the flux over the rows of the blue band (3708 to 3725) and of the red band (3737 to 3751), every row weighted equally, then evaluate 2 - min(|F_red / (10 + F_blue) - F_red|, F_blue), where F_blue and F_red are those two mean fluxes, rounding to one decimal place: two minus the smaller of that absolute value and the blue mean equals -27.8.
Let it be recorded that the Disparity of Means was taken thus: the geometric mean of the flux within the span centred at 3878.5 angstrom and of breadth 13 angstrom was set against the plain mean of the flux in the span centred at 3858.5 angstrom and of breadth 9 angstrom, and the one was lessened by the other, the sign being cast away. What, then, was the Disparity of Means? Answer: 1.6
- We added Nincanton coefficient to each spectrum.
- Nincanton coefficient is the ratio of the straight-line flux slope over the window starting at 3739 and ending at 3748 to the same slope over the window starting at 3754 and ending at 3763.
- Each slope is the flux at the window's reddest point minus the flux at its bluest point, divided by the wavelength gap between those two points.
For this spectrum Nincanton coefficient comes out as -26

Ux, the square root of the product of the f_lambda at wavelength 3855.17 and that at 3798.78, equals 31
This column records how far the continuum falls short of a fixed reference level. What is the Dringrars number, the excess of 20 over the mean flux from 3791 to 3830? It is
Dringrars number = -17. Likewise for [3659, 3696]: -11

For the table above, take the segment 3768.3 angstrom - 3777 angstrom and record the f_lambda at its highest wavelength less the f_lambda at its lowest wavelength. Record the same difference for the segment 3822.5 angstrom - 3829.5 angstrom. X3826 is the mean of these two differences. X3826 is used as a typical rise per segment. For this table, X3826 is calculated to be 1.3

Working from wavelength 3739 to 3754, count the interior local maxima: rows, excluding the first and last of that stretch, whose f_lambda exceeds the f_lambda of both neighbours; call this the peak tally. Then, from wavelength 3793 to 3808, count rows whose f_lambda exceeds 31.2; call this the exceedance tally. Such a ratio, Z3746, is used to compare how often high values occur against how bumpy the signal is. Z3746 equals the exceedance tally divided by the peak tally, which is 6.0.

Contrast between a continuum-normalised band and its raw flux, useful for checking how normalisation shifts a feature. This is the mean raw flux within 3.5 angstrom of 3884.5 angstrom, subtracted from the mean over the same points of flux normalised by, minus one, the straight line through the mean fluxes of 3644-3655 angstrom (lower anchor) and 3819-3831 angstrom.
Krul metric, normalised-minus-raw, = -34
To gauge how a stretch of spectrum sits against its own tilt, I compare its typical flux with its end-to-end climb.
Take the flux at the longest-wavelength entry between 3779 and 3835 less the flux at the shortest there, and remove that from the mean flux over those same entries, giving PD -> 54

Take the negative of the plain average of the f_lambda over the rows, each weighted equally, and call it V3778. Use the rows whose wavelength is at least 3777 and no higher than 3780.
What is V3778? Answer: -40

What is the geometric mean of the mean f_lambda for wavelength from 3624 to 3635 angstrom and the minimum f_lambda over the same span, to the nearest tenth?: 30.7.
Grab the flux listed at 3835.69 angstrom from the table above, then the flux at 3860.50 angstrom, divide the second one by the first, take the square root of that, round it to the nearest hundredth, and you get 1.42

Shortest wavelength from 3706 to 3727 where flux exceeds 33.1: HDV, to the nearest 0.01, 3715.73 angstrom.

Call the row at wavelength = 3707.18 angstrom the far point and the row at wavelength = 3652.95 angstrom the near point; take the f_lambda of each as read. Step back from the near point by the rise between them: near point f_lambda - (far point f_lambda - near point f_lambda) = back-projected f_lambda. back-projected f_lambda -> 32.3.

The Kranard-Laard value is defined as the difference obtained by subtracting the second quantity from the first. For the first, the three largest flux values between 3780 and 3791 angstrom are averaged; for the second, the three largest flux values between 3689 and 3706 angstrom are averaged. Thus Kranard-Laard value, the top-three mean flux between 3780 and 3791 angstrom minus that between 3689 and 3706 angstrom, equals 9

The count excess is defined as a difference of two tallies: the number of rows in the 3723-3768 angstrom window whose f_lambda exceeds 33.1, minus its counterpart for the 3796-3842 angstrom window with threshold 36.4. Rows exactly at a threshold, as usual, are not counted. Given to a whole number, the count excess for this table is 1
